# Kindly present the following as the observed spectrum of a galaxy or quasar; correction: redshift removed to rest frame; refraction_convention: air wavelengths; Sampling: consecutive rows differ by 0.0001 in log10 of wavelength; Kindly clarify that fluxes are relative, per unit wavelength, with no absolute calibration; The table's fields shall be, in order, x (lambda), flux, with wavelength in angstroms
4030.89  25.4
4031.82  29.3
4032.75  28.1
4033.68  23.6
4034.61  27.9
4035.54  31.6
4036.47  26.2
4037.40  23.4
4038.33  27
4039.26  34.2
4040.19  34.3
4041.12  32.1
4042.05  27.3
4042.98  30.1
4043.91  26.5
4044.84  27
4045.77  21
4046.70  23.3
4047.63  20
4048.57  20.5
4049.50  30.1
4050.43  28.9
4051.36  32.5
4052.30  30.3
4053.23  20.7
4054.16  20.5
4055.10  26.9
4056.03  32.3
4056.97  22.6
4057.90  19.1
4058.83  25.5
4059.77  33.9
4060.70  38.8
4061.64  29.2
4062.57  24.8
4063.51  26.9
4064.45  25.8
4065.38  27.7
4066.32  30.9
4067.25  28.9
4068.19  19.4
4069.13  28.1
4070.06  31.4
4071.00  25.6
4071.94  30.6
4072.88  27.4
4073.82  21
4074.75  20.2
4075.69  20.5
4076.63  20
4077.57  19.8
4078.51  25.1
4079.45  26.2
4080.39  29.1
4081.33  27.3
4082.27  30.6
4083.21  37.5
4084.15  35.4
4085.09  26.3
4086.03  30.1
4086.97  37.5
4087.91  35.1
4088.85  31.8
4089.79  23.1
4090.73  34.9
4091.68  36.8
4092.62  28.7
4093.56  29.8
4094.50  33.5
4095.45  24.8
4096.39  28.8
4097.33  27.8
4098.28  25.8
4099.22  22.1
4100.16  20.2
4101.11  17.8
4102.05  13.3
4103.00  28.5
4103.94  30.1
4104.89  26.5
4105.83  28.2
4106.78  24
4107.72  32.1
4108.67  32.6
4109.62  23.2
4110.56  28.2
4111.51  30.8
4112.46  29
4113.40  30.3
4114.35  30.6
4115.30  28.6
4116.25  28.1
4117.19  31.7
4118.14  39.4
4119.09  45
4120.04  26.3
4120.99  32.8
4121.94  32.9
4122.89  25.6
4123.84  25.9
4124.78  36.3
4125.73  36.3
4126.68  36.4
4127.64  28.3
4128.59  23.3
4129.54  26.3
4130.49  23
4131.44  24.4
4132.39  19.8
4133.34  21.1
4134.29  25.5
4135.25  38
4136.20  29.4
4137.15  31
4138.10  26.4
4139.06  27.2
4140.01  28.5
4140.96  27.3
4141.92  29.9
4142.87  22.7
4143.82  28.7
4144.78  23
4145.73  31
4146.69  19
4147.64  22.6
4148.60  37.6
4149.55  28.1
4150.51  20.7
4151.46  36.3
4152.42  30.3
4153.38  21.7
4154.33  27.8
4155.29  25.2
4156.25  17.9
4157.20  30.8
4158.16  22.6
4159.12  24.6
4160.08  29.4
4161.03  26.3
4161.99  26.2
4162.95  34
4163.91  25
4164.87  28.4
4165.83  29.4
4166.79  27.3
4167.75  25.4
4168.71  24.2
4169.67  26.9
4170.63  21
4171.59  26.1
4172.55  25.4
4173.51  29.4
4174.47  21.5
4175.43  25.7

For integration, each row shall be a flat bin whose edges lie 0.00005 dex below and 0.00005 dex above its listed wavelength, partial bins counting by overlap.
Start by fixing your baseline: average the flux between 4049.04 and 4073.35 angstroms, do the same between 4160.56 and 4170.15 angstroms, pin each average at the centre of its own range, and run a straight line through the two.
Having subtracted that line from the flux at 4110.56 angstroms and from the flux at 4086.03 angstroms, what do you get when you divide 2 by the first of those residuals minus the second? -1.1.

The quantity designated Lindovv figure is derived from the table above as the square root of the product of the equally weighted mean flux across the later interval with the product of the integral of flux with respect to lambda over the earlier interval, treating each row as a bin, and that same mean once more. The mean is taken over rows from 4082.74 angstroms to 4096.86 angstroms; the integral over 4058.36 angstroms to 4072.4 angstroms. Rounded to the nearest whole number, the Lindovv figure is 632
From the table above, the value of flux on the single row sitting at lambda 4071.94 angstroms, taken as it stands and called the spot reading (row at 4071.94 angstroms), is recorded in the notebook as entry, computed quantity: 30.6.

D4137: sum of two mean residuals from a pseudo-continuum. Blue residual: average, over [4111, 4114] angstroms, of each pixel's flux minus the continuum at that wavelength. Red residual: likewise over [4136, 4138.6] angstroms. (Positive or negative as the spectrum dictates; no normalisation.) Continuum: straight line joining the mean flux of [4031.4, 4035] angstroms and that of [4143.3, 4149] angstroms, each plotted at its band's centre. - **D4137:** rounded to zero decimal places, 5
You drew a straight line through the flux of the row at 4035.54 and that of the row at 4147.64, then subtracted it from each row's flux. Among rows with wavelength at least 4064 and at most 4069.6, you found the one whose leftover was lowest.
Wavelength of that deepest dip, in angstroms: 4068.19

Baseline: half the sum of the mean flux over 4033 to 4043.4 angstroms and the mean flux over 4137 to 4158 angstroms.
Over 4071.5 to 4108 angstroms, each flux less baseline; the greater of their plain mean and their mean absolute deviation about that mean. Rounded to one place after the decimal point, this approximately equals 4.6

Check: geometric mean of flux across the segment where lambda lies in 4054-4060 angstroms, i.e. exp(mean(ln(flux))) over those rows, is 25.3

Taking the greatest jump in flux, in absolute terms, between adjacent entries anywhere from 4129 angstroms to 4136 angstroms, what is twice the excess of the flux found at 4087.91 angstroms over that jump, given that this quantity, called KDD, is 45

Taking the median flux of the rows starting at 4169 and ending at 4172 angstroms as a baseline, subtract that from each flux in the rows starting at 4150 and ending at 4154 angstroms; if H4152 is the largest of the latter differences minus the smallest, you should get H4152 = 16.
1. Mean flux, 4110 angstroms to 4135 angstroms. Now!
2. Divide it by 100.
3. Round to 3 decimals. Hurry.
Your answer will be 0.295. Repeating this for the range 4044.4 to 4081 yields 0.260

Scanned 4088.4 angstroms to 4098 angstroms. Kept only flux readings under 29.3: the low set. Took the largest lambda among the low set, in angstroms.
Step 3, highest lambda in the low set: 4097.33 angstroms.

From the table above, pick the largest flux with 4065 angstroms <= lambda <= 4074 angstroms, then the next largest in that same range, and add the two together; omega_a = 62.3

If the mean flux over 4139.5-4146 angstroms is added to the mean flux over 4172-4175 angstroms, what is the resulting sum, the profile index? 52.7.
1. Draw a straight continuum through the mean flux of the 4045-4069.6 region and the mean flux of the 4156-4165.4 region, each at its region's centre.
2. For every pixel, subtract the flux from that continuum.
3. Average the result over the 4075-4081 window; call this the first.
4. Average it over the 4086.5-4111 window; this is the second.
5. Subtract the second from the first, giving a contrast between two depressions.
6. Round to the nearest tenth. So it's 4.4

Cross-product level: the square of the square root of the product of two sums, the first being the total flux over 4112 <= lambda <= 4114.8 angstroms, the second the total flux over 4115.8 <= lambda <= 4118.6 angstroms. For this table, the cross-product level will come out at 8918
